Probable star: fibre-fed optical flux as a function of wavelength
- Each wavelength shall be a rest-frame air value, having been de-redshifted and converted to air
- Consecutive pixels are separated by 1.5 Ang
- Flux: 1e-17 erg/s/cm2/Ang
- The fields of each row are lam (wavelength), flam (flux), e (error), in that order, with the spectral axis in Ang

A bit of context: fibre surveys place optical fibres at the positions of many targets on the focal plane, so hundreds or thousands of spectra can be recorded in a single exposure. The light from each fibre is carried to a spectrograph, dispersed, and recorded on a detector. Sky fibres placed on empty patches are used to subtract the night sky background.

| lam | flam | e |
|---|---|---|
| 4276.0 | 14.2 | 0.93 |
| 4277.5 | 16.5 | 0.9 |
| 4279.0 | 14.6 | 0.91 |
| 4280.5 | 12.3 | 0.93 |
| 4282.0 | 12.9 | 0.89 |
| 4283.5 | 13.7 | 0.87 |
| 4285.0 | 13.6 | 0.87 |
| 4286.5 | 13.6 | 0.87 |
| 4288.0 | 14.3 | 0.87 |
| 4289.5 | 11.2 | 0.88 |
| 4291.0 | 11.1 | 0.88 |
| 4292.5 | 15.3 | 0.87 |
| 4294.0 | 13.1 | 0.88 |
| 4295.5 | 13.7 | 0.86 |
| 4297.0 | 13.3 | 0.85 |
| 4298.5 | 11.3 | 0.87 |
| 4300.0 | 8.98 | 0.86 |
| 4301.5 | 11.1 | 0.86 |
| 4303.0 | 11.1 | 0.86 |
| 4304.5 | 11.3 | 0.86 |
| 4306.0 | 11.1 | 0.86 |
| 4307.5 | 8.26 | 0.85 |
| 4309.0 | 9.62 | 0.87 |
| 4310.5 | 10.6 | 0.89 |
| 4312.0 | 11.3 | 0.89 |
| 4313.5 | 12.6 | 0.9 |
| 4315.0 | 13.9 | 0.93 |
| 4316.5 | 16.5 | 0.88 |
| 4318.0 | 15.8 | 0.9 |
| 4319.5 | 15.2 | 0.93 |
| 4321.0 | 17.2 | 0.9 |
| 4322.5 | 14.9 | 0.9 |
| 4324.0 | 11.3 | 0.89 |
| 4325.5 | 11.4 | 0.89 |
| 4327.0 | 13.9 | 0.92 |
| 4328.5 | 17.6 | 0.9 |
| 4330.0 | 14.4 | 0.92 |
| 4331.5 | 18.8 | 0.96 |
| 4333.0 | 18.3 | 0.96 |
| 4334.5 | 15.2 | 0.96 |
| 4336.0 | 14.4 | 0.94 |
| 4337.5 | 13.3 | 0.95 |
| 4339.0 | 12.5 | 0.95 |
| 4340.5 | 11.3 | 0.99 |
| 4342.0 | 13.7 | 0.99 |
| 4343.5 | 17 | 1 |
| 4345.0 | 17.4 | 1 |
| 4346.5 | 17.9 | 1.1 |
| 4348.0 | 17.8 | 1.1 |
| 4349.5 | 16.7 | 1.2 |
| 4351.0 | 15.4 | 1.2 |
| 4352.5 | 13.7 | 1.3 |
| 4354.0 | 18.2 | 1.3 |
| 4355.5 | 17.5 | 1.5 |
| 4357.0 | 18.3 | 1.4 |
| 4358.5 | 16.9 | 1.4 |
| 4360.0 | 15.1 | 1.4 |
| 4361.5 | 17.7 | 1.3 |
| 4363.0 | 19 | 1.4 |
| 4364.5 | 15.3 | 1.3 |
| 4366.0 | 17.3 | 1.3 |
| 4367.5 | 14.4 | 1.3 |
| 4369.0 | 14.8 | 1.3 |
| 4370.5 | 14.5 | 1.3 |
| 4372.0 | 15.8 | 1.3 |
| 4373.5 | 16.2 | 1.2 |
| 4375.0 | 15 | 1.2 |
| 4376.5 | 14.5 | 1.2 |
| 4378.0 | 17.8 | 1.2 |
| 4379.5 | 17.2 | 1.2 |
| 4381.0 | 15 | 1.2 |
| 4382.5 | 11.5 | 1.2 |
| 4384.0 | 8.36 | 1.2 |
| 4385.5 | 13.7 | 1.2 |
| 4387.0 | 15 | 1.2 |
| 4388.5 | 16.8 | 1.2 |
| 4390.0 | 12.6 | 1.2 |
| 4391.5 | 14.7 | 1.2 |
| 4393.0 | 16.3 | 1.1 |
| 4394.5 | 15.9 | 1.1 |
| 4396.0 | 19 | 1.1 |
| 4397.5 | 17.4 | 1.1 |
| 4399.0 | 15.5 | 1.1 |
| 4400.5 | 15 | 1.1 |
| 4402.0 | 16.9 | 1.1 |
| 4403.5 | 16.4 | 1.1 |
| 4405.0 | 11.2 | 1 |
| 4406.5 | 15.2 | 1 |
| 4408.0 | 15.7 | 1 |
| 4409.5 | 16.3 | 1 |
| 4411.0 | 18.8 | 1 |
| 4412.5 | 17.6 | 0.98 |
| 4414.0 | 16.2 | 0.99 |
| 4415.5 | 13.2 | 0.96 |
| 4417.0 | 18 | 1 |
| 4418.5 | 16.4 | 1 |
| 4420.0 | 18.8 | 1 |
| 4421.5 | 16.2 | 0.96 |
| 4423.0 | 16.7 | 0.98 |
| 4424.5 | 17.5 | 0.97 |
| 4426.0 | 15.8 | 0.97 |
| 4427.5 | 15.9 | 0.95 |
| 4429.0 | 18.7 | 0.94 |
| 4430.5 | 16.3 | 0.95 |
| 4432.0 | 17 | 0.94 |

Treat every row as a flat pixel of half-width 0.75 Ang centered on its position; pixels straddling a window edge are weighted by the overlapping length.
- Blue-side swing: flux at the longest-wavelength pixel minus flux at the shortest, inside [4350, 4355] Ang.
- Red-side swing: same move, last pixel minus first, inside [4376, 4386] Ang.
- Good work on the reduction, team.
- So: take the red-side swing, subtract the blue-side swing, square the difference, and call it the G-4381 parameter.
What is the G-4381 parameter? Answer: 13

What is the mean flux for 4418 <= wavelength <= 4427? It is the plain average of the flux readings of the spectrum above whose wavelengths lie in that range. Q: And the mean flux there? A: 16.9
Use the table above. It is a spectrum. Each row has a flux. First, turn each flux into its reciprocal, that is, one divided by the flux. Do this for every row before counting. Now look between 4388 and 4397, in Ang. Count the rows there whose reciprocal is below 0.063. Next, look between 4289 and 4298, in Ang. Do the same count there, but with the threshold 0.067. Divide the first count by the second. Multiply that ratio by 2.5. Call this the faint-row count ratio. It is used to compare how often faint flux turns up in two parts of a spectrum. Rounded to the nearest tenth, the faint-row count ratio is 10.0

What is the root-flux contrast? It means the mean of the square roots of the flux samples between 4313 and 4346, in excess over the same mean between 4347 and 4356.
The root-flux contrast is -0.22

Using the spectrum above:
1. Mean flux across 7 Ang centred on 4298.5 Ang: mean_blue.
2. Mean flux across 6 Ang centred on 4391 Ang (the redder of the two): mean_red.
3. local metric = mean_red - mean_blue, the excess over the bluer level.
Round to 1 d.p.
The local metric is 3.4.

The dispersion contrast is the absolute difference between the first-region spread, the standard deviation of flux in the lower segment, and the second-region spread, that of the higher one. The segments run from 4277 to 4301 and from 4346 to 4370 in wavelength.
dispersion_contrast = 0.21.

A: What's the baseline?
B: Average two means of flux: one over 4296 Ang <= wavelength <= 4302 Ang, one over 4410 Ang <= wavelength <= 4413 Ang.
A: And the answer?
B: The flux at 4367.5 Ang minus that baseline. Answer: -0.3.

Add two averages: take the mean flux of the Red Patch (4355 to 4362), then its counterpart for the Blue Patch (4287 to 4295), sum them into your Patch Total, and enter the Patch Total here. 30.1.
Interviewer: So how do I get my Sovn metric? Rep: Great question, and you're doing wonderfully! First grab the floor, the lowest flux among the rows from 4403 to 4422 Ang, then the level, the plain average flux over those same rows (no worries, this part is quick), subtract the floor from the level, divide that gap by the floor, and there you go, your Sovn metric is 0.44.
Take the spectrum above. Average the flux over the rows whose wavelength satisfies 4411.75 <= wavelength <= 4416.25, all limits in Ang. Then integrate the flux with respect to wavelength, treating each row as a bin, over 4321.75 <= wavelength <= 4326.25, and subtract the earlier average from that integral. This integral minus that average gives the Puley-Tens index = 41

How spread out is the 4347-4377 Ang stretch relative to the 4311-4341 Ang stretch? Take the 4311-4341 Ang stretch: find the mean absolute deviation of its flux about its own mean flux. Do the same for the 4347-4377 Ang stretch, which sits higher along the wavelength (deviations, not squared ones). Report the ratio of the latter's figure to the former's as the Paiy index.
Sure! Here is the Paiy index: 0.71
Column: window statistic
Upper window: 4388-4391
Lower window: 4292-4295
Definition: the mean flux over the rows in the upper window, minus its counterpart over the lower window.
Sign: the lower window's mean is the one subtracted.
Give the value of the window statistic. 0.5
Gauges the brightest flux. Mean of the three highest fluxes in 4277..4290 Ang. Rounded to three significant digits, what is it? 15.1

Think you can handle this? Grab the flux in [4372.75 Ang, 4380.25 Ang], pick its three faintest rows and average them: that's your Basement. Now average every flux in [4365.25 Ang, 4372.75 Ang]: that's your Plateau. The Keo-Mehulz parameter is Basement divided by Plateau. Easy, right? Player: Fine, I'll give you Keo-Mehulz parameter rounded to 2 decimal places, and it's 0.99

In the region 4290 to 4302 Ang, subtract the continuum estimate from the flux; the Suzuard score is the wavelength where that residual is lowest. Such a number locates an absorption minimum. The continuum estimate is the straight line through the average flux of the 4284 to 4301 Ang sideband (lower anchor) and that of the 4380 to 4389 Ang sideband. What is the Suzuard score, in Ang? 4300.0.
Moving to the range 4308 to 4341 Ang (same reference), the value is 4309.0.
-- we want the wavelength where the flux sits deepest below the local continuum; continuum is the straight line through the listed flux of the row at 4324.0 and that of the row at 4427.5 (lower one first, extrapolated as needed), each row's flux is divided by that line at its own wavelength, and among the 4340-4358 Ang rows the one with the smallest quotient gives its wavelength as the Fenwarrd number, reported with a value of 4340.5 Ang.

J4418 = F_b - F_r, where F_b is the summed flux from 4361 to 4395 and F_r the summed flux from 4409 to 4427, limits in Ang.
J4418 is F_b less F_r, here 148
